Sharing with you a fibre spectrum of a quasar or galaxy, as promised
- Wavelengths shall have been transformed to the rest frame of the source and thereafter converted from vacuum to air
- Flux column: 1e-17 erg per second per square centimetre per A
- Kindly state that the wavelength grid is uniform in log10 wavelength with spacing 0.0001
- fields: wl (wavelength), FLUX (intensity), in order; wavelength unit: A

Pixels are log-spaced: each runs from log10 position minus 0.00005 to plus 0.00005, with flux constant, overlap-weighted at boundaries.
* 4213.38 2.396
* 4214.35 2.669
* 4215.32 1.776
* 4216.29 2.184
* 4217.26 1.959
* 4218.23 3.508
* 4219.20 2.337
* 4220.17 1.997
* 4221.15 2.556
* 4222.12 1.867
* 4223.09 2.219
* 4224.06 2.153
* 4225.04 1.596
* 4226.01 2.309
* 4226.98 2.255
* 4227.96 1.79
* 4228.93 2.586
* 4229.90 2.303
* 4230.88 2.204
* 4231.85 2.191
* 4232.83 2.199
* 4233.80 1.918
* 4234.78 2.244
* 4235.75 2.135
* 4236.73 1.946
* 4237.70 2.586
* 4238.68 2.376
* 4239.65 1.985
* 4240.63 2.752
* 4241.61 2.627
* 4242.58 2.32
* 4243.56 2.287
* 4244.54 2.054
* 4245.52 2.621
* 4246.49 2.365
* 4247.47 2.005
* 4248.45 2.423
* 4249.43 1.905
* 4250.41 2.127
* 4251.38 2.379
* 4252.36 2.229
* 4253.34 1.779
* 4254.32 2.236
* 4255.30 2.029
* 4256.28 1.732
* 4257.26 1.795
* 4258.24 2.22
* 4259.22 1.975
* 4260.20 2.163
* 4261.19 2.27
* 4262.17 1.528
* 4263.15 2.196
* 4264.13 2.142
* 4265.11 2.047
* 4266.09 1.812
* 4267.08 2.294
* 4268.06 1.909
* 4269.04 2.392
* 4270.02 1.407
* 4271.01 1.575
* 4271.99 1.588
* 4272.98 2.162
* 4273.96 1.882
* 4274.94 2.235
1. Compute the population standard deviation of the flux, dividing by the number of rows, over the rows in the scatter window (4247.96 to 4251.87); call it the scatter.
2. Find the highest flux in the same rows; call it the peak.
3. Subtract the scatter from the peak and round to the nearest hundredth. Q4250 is 2.21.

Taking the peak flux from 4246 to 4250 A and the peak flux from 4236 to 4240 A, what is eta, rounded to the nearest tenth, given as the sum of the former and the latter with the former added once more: 7.4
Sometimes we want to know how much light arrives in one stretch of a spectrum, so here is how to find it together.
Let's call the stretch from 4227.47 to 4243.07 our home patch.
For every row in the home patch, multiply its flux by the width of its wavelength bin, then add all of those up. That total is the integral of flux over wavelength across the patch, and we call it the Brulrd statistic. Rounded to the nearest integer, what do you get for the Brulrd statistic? 35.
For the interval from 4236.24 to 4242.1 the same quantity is 14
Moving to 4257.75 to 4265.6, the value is 16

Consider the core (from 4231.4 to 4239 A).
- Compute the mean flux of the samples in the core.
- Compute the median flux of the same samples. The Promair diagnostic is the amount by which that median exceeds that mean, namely 0.00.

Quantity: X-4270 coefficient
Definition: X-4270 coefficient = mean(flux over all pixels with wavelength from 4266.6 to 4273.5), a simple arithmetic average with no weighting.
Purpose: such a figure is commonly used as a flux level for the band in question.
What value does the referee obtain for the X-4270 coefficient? 1.90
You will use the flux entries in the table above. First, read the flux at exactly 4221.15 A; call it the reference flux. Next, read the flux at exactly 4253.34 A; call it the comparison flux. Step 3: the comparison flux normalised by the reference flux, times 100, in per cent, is 70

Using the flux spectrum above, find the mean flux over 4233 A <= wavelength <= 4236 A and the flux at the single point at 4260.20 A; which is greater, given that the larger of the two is 2.16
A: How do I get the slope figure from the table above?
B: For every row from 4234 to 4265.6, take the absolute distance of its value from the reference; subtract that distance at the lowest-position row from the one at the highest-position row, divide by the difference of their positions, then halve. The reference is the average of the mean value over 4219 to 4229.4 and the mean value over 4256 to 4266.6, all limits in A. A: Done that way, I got -0.0025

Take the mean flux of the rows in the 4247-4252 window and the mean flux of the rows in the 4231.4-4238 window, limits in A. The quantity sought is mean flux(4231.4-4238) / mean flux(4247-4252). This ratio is 1.00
